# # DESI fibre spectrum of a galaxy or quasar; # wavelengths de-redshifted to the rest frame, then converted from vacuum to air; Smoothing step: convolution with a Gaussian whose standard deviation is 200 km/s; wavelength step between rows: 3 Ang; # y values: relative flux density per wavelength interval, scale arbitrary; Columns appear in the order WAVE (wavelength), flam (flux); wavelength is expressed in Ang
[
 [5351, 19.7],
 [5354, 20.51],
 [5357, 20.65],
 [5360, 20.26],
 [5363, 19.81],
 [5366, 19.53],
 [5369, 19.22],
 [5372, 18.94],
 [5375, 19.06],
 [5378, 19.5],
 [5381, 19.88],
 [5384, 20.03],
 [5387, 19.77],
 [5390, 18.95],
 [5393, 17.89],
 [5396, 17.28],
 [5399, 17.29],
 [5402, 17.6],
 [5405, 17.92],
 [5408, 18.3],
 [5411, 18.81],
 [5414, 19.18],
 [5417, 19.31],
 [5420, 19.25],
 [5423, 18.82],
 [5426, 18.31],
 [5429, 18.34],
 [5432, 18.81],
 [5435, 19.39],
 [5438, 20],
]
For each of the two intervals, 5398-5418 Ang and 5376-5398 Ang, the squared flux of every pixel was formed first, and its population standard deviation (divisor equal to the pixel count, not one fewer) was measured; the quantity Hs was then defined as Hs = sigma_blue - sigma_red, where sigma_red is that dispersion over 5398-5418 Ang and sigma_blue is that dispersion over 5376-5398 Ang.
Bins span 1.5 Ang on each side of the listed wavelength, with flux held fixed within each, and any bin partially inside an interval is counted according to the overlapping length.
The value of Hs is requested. 10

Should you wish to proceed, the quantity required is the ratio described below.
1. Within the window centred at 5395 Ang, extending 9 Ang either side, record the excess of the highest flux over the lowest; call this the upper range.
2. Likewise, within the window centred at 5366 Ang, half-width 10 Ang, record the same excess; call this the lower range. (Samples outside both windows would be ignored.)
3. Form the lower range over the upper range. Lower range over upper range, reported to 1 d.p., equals 0.7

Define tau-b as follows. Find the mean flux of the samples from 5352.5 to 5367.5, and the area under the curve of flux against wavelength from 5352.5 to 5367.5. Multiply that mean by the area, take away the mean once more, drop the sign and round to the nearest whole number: 6071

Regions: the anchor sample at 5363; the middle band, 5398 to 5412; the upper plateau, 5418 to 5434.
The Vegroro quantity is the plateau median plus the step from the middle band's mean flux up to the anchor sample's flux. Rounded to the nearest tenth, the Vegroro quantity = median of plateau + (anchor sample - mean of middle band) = 20.6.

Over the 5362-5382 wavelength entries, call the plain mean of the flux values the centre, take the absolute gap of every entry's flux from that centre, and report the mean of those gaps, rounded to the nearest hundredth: 0.30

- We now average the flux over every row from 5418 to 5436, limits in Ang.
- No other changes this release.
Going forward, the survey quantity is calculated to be 18.8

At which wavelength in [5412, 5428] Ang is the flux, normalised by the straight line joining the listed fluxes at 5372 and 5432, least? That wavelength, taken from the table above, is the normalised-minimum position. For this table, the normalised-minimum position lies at 5426 Ang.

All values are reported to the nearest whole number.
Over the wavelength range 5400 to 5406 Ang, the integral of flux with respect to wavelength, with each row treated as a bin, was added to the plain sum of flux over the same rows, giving 142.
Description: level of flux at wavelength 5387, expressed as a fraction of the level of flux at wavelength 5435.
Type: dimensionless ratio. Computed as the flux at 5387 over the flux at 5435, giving 1.020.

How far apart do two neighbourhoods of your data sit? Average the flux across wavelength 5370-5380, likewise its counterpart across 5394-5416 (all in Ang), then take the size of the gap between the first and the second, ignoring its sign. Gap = 1.1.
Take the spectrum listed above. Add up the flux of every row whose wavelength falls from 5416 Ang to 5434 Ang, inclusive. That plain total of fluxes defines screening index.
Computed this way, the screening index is 113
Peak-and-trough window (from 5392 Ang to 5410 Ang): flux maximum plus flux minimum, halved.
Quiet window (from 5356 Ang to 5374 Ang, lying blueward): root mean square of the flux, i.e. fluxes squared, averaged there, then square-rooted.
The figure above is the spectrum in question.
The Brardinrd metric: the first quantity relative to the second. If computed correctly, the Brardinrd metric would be 0.901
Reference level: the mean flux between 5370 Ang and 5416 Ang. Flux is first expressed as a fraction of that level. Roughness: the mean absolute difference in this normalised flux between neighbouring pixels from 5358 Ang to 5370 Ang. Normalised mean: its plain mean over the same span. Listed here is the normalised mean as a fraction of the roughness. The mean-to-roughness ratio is 57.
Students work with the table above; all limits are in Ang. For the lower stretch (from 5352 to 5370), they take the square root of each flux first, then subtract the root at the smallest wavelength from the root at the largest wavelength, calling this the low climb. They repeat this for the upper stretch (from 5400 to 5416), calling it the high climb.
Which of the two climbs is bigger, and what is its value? 0.18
